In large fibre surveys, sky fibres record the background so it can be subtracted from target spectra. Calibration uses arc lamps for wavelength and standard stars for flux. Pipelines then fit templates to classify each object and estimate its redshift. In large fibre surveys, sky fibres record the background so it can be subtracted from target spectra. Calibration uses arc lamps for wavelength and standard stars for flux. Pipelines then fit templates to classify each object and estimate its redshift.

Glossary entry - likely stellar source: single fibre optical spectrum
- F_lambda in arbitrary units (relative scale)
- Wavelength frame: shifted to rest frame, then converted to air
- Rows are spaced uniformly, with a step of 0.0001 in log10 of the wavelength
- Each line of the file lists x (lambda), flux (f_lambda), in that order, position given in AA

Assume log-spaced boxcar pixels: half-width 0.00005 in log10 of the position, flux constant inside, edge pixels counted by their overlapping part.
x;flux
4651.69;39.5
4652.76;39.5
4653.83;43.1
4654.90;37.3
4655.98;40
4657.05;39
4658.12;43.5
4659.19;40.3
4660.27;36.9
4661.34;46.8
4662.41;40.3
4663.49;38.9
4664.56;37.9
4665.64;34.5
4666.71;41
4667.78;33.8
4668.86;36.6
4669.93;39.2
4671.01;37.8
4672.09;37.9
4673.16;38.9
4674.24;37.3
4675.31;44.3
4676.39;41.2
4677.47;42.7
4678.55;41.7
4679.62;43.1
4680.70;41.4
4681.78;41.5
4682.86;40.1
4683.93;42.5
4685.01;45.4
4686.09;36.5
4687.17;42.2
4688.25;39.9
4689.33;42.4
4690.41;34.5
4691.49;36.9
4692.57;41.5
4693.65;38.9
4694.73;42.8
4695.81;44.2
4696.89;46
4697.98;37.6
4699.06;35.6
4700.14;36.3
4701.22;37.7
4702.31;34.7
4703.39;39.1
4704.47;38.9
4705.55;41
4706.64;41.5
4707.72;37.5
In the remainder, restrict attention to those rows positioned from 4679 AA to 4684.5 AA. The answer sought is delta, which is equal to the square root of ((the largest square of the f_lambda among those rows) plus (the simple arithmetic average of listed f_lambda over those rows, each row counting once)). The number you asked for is 43.6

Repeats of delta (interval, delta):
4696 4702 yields 46.4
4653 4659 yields 44.0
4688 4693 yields 42.9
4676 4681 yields 43.6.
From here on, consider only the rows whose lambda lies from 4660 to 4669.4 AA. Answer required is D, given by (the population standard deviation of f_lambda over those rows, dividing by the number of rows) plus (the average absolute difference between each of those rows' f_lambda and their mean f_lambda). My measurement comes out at 6.6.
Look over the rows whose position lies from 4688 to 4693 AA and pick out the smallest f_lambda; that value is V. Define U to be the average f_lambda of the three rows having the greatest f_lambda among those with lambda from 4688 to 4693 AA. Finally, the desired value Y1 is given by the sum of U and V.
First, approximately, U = 41.3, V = 34.5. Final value 76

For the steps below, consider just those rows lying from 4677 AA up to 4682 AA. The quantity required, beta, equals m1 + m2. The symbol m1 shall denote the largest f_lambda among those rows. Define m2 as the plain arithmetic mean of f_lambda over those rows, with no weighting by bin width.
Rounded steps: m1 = 43.1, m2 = 42.1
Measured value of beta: 85.2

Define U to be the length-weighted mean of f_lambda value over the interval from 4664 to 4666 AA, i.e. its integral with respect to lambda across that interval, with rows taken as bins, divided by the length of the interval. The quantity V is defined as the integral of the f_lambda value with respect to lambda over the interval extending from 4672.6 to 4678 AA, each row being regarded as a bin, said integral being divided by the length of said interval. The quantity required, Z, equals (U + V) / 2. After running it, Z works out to 38.6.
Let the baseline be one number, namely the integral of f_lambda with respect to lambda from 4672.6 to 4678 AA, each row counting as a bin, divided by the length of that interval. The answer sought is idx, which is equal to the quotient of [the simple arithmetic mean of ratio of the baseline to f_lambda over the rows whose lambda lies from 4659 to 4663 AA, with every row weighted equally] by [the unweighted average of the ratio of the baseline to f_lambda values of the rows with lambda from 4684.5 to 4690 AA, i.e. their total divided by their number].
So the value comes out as 1.01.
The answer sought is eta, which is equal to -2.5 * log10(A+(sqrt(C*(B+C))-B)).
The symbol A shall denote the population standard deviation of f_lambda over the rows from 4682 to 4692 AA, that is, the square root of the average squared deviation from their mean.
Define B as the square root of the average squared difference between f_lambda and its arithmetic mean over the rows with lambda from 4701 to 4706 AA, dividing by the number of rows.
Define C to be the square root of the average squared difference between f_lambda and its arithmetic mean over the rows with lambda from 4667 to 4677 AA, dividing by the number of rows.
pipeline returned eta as -1.73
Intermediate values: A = 3.3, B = 2.08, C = 2.8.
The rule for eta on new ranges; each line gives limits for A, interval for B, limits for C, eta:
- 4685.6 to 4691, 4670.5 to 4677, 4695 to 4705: -1.82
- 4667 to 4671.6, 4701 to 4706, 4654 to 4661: -1.18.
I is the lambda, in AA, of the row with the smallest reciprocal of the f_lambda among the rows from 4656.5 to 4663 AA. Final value 4661.34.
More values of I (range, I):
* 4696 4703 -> 4696.89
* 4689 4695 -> 4694.73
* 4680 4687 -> 4685.01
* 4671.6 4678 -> 4675.31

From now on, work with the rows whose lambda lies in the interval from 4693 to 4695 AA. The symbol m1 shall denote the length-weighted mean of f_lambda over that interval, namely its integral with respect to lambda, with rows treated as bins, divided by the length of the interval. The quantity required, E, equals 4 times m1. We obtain 163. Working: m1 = 40.7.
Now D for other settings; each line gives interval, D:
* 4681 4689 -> 4.5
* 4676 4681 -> 1.5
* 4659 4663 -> 6.4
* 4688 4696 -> 5.6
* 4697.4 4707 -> 4.0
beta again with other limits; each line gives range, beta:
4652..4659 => 83.9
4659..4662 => 88.1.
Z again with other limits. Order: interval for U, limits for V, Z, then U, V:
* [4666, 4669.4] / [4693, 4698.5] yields 39.5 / 37.1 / 41.9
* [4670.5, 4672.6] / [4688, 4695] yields 38.6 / 37.8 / 39.4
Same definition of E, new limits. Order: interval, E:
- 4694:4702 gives 159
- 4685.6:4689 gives 159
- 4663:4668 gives 150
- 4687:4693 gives 157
